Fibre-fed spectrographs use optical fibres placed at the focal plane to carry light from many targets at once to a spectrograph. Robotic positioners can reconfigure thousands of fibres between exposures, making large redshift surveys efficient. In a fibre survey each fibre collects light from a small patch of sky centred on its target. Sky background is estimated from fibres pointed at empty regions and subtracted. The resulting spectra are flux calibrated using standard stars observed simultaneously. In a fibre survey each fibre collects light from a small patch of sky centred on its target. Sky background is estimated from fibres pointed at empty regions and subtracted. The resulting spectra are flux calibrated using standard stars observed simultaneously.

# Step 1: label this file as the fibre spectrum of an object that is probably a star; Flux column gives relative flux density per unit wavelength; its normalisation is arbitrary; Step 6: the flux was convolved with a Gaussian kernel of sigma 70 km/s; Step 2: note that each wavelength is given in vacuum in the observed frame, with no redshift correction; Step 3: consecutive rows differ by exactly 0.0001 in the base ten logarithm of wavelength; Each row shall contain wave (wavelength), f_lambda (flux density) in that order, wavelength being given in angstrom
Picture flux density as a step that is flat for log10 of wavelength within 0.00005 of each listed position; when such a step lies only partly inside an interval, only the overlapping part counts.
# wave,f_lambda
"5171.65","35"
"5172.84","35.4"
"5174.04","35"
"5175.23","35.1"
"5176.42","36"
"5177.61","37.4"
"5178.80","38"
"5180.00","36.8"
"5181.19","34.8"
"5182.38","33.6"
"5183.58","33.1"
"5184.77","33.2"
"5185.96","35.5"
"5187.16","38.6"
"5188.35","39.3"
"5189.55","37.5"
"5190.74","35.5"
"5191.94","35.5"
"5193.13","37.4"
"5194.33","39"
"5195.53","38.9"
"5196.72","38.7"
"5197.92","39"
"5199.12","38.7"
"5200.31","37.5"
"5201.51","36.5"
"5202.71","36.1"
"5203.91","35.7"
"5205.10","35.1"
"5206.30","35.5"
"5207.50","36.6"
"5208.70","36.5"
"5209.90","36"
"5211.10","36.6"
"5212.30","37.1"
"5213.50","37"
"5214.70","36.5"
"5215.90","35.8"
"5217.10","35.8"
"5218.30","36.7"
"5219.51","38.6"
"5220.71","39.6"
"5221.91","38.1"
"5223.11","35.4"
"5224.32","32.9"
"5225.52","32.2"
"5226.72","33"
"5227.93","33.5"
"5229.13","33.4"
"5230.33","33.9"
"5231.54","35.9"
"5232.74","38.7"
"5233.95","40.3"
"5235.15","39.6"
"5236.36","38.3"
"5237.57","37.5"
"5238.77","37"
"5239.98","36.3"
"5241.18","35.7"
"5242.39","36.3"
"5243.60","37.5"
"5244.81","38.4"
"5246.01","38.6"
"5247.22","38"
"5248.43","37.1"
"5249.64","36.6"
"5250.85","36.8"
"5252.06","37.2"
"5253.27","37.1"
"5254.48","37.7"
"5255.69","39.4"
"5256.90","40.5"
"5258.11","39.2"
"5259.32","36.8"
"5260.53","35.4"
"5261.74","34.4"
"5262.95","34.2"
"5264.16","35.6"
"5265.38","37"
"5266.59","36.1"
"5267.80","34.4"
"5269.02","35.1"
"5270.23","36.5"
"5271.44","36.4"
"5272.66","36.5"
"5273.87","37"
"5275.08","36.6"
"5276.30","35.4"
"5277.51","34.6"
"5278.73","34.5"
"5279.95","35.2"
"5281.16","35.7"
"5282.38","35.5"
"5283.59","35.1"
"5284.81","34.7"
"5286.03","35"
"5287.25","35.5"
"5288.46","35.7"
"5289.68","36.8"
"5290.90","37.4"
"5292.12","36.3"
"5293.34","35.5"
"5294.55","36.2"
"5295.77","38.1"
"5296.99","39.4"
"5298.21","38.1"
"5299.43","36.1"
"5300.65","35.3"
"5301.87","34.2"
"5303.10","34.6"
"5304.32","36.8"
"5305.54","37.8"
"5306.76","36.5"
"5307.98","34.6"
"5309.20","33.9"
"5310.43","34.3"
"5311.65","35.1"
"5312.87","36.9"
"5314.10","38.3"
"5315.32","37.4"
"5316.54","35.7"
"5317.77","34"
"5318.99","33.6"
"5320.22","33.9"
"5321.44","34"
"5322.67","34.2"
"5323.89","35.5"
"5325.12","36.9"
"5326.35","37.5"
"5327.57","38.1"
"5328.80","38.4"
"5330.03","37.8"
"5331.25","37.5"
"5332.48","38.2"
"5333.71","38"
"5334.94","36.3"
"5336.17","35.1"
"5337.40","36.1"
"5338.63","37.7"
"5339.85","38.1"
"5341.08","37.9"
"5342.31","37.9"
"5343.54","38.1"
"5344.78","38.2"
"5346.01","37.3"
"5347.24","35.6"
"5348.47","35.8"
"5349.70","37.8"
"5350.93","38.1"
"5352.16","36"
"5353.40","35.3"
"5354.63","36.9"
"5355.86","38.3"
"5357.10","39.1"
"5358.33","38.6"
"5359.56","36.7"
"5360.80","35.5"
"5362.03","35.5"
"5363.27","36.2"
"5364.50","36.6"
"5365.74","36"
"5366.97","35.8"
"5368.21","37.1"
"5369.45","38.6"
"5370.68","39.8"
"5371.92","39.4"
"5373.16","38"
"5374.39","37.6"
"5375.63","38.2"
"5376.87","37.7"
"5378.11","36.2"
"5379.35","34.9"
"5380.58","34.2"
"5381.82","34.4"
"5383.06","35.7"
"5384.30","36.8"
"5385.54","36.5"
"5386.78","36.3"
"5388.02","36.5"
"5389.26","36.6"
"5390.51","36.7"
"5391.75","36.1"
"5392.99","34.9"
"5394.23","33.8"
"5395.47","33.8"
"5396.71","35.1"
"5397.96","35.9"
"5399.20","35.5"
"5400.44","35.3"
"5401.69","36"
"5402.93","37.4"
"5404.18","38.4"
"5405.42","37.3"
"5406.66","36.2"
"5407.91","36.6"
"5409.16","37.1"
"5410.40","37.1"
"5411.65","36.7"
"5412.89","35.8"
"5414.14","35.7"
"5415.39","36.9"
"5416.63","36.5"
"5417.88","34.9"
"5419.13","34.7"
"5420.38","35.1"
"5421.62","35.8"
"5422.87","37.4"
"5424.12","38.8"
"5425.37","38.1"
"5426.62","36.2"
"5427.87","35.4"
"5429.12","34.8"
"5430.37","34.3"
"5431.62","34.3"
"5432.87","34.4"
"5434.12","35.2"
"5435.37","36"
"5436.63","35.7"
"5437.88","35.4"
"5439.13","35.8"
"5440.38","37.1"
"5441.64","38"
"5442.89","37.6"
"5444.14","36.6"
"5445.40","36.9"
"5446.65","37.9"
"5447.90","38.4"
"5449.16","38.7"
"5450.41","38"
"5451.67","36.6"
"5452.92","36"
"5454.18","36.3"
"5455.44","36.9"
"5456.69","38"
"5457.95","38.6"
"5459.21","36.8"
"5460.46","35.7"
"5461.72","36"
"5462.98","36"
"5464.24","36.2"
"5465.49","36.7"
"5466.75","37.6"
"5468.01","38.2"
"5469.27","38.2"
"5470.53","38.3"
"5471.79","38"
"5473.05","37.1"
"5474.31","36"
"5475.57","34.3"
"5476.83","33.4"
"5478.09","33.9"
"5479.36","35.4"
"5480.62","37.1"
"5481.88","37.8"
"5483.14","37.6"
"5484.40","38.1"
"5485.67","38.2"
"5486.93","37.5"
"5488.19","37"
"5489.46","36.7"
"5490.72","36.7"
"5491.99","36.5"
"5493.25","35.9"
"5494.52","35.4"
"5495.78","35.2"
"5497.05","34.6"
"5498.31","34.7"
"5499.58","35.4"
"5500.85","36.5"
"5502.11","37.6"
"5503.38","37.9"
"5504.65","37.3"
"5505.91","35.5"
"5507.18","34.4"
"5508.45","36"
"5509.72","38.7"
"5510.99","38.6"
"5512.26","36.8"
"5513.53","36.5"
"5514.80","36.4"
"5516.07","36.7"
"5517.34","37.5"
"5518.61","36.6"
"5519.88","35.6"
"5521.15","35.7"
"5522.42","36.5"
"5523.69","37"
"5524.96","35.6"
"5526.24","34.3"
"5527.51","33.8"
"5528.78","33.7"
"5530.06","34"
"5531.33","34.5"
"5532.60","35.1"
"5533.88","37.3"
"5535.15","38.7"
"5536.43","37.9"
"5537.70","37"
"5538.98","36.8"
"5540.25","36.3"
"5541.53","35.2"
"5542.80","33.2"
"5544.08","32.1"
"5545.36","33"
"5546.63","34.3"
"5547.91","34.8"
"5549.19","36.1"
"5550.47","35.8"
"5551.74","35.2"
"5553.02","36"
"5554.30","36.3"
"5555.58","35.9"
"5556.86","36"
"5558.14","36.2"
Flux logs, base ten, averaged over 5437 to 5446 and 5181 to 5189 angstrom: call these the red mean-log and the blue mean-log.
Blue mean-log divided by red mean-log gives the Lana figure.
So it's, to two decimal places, 0.99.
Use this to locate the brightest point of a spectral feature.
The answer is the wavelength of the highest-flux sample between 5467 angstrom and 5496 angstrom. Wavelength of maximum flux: 5470.53 angstrom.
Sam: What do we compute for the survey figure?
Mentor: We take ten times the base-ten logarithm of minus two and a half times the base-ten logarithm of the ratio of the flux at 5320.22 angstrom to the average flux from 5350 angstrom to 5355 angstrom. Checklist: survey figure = -11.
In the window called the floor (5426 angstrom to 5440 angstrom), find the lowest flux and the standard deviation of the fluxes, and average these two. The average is 17.5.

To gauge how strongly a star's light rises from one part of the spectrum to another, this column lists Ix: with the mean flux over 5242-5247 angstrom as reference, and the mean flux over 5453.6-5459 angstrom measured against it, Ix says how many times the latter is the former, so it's 0.99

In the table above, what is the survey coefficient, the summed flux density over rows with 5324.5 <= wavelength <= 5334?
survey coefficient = 302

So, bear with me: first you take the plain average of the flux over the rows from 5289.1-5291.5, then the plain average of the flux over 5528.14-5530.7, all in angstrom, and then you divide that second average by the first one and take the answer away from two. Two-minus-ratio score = 1.09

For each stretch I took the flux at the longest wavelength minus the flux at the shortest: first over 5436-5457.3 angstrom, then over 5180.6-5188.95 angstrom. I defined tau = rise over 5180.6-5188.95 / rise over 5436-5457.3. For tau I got 2.0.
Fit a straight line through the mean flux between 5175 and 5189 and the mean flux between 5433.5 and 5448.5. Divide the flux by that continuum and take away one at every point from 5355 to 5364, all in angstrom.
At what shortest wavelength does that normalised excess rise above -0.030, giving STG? 5355.86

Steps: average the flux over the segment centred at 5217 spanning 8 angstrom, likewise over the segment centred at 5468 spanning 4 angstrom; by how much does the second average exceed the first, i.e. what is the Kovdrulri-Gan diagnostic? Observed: 0.9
